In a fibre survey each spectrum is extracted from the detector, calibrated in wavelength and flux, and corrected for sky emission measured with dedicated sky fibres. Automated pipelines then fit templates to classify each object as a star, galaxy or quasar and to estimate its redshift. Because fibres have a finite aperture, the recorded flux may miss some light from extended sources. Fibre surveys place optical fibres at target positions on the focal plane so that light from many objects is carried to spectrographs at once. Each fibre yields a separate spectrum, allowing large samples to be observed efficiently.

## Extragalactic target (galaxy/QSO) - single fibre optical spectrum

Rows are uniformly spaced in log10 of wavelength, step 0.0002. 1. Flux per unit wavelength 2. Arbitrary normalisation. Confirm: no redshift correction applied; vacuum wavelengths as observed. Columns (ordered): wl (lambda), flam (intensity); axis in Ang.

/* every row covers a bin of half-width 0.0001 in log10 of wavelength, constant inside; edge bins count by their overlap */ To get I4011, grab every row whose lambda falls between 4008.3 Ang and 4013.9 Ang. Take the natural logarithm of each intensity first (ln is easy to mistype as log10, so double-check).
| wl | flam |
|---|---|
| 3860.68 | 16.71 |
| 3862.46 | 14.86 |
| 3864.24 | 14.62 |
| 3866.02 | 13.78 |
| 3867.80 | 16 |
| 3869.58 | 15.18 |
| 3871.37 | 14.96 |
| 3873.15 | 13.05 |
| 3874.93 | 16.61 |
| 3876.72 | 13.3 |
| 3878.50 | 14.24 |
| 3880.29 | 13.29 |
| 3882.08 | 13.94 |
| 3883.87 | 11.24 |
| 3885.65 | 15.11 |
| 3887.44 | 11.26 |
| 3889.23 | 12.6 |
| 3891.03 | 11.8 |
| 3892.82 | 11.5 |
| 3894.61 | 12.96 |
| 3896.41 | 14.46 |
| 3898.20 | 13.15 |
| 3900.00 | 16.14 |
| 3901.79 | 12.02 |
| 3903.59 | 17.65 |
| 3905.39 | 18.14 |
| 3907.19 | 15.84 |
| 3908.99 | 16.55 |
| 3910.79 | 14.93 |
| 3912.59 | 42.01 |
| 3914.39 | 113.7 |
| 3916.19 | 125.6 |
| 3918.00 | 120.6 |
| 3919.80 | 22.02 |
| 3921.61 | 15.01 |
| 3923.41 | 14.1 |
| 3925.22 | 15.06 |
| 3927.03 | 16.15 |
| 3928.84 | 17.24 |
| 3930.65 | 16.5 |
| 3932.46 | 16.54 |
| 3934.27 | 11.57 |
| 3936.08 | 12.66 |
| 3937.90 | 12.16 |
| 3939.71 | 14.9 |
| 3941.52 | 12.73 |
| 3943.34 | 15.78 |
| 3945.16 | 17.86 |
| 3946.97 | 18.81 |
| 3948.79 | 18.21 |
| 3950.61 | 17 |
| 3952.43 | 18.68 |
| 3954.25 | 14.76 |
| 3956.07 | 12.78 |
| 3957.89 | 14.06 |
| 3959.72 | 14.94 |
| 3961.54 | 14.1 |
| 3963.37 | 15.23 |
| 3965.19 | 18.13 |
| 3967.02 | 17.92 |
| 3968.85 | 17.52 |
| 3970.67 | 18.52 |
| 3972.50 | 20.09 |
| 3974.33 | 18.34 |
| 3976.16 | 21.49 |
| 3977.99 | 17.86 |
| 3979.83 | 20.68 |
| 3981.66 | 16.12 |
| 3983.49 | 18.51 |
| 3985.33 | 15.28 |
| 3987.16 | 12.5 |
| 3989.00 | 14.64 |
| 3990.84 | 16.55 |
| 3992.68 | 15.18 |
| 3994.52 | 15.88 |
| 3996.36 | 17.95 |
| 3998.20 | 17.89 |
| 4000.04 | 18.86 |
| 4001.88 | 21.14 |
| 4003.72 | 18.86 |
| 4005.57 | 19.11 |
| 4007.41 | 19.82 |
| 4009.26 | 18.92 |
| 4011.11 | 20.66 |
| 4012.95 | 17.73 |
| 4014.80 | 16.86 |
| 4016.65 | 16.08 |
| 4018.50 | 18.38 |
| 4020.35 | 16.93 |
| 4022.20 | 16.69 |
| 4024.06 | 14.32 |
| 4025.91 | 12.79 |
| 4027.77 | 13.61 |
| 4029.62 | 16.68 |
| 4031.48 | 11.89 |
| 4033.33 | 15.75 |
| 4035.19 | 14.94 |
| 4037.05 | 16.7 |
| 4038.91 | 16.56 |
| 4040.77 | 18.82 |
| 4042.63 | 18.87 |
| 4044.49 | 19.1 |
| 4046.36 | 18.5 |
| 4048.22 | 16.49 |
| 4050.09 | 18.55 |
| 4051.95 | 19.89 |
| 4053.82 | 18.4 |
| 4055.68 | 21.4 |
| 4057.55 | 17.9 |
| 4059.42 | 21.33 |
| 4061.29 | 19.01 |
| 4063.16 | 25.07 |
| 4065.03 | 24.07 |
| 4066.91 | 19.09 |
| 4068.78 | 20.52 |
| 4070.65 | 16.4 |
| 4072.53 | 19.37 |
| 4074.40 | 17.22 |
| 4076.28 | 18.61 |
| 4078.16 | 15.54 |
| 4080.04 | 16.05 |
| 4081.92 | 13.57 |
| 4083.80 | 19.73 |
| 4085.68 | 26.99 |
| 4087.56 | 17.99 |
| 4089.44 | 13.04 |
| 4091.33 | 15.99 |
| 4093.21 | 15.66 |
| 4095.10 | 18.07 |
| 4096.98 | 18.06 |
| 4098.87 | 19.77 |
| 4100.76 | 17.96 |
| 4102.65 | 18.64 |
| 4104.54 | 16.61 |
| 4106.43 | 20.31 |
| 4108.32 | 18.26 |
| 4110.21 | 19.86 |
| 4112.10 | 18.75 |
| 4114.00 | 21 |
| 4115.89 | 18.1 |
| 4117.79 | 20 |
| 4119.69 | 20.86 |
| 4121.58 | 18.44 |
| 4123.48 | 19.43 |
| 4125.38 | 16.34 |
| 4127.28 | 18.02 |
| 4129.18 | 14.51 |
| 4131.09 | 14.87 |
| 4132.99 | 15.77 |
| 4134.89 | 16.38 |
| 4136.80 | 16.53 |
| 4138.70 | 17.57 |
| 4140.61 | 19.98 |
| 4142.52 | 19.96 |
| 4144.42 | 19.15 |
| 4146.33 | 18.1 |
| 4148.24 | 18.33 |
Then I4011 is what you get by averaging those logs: 2.95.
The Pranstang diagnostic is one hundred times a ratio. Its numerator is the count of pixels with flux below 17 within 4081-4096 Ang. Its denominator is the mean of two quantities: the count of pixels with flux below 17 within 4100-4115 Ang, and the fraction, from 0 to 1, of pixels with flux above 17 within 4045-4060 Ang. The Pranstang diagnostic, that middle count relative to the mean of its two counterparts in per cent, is 427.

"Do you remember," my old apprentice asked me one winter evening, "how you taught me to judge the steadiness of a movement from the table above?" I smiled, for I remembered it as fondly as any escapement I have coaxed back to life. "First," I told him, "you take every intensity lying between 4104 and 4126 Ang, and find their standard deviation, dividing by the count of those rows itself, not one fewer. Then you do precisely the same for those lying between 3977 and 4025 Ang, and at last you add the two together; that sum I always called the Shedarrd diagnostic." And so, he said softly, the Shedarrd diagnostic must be 3.5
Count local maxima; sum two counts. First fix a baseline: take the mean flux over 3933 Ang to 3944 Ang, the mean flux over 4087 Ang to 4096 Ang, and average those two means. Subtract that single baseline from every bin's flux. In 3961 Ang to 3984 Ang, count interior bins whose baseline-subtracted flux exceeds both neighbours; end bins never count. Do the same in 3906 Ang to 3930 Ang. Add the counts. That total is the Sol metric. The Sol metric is 6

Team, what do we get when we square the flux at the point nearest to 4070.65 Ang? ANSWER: 269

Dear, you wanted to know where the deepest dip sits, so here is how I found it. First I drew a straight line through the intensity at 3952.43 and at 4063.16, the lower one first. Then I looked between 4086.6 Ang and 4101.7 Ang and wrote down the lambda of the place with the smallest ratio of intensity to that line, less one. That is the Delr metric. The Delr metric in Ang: 4089.44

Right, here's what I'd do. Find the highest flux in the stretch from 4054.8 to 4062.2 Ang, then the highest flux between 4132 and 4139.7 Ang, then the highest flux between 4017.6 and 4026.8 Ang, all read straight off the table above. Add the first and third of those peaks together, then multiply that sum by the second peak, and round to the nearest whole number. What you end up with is 699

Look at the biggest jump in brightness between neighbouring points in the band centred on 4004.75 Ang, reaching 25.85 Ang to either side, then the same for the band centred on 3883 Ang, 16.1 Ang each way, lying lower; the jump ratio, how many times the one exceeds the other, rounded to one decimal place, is 1.2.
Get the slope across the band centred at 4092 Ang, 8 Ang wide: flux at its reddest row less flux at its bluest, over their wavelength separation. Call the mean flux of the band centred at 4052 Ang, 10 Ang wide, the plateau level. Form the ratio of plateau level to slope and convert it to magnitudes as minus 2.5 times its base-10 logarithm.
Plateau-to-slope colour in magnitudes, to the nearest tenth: -3.3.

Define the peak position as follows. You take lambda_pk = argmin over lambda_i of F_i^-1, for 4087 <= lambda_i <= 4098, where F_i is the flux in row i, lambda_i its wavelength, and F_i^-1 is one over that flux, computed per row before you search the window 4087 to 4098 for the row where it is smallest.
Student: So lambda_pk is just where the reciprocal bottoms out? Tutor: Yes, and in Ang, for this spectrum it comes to 4095.10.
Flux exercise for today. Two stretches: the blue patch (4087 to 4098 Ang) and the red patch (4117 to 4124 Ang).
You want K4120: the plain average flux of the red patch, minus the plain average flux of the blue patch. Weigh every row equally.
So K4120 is 3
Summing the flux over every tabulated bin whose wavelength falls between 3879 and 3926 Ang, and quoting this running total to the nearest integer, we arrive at 721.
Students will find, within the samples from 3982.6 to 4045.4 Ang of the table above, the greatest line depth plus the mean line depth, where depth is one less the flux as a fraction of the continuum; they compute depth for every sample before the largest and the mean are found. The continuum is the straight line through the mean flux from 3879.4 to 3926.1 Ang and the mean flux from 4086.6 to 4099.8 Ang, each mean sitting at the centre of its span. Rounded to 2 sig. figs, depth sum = 0.67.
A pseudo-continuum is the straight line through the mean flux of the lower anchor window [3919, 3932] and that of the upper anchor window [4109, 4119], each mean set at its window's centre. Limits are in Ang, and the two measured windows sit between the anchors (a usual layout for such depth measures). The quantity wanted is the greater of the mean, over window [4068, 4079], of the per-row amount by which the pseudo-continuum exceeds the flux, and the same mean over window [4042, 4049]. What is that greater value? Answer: 1.0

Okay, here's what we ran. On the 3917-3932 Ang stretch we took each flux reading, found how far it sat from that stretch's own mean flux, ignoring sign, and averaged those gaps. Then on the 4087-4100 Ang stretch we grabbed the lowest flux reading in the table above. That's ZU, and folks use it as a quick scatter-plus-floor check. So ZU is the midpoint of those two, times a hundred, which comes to 1790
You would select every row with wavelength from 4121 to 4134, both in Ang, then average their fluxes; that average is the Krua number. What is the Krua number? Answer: 17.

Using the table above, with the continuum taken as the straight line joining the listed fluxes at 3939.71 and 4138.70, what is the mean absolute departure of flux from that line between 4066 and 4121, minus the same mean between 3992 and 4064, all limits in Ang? -0.2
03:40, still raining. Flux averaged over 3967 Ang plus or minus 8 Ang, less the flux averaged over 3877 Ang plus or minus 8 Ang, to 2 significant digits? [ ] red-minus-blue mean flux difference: 3.2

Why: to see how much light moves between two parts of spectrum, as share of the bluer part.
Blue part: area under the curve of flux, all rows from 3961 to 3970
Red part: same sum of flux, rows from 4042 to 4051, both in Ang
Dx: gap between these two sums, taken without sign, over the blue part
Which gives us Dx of 0.1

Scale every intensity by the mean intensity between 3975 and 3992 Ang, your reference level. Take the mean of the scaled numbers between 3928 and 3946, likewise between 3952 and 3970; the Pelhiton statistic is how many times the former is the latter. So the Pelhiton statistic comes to 0.94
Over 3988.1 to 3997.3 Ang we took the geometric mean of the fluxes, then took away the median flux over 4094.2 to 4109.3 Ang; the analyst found -2.2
